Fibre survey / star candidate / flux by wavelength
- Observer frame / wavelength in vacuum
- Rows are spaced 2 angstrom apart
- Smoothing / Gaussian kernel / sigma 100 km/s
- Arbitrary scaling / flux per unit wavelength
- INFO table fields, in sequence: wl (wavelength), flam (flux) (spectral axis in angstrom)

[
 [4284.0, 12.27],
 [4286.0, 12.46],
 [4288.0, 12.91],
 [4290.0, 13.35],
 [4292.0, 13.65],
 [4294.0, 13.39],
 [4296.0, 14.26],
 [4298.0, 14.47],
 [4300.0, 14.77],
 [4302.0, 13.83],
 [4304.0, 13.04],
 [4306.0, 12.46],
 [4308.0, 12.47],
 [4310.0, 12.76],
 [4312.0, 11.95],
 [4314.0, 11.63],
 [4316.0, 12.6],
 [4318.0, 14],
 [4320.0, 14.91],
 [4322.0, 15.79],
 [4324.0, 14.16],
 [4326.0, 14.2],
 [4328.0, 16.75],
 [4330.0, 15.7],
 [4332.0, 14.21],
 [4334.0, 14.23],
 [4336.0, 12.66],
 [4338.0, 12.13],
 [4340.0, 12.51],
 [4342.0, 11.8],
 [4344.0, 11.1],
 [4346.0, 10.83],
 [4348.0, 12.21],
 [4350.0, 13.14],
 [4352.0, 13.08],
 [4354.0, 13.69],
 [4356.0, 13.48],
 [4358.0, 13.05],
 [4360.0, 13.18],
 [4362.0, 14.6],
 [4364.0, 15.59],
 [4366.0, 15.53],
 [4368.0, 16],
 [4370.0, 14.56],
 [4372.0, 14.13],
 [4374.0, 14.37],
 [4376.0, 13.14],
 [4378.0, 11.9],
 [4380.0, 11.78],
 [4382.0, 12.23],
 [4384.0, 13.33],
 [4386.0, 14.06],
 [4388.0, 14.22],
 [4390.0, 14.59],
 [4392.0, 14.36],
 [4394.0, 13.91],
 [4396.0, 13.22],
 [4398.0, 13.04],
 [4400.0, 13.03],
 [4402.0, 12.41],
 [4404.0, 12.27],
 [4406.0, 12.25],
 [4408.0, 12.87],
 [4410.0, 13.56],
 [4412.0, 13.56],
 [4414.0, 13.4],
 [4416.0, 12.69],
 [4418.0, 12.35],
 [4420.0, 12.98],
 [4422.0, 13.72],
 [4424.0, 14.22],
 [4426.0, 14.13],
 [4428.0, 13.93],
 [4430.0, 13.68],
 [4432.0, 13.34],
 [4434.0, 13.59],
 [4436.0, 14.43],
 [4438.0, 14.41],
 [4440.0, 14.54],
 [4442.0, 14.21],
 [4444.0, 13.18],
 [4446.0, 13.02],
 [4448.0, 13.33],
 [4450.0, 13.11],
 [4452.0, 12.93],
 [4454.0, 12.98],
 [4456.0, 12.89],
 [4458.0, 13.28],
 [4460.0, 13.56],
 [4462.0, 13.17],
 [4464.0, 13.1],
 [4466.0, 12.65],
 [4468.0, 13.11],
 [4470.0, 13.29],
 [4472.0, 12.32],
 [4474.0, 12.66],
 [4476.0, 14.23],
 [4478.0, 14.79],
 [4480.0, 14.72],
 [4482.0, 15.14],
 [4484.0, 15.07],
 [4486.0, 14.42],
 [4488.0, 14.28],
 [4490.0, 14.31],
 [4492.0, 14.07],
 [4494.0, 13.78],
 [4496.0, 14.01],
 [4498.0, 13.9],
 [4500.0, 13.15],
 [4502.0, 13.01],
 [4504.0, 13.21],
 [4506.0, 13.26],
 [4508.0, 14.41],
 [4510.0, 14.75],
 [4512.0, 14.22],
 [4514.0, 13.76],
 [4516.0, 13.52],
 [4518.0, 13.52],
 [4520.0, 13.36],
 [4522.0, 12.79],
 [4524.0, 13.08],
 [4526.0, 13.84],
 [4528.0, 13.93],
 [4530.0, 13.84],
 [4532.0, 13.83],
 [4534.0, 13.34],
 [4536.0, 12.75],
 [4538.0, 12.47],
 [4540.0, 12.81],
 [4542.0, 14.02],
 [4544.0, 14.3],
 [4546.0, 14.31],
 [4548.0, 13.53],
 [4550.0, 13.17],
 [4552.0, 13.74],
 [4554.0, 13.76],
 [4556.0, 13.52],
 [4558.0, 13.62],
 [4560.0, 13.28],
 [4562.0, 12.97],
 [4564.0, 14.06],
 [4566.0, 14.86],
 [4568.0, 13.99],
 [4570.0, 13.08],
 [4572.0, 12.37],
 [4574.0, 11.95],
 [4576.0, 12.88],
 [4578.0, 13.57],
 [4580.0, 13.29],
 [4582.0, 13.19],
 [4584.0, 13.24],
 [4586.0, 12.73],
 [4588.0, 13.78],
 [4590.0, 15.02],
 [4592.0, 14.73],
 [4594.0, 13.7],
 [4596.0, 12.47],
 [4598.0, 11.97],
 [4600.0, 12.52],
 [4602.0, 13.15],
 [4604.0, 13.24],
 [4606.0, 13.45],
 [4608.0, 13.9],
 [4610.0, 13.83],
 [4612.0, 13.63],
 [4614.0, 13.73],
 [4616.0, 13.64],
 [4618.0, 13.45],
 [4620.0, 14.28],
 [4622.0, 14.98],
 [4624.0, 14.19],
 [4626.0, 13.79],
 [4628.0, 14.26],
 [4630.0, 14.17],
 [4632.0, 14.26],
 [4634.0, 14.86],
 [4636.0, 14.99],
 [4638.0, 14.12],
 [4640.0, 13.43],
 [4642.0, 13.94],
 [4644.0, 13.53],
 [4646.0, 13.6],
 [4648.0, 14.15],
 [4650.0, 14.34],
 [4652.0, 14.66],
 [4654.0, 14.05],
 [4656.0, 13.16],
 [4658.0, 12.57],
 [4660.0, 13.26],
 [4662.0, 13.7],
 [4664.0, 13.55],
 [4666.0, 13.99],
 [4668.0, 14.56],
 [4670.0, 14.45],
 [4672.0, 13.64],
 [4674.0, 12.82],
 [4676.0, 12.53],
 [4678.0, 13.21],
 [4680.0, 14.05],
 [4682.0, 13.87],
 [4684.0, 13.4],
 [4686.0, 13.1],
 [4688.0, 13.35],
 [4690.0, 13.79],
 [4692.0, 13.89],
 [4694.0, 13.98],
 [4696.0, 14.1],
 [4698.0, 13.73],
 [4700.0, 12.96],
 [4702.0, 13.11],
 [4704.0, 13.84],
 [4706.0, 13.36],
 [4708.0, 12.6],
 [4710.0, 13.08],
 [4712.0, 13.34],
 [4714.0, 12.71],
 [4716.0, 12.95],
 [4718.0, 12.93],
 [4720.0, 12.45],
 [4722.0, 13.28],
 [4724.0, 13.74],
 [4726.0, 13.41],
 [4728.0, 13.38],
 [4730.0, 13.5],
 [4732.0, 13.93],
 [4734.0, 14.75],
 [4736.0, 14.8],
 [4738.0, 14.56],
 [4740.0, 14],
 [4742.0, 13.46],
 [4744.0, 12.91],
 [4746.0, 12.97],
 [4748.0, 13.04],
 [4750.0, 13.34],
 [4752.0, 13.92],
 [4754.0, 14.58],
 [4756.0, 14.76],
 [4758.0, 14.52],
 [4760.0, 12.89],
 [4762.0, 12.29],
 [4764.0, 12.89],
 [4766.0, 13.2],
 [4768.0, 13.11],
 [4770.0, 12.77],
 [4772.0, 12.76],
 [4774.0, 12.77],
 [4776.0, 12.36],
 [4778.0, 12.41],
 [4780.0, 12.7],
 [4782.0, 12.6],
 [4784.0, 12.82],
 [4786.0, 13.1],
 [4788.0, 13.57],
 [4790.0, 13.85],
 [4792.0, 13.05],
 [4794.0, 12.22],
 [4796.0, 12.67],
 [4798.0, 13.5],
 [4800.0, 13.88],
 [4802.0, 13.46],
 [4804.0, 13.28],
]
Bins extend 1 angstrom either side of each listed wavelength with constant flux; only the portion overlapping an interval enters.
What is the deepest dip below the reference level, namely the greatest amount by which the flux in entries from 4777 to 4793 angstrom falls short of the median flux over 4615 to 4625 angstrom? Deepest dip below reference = 1.8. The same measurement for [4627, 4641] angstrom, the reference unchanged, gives 0.8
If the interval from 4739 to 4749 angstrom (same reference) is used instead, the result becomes 1.3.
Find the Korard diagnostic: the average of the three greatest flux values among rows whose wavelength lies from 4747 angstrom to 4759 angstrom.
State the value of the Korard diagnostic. 14.6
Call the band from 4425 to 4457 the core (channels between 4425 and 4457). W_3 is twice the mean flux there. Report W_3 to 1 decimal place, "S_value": 27.2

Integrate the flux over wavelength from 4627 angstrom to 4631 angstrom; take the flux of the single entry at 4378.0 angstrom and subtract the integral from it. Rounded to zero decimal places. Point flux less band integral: -45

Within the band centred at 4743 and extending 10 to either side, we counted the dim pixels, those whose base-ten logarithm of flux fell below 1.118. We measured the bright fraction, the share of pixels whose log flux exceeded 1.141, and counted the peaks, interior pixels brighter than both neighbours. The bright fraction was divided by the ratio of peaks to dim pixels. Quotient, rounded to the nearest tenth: 1.5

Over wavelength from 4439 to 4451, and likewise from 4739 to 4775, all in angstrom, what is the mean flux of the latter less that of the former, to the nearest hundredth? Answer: -0.22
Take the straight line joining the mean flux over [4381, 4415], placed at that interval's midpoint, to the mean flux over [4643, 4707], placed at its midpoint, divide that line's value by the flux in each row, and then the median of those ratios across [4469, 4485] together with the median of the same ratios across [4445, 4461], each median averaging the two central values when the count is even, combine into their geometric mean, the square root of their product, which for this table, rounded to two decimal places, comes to 0.97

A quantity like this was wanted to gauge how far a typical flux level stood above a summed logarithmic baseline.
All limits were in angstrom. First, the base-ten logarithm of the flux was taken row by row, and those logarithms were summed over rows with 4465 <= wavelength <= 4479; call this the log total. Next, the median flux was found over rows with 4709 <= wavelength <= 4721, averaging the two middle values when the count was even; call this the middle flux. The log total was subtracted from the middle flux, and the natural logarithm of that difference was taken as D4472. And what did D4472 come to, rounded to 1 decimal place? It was 1.6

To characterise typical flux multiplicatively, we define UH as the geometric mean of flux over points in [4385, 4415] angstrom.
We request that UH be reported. 13.4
